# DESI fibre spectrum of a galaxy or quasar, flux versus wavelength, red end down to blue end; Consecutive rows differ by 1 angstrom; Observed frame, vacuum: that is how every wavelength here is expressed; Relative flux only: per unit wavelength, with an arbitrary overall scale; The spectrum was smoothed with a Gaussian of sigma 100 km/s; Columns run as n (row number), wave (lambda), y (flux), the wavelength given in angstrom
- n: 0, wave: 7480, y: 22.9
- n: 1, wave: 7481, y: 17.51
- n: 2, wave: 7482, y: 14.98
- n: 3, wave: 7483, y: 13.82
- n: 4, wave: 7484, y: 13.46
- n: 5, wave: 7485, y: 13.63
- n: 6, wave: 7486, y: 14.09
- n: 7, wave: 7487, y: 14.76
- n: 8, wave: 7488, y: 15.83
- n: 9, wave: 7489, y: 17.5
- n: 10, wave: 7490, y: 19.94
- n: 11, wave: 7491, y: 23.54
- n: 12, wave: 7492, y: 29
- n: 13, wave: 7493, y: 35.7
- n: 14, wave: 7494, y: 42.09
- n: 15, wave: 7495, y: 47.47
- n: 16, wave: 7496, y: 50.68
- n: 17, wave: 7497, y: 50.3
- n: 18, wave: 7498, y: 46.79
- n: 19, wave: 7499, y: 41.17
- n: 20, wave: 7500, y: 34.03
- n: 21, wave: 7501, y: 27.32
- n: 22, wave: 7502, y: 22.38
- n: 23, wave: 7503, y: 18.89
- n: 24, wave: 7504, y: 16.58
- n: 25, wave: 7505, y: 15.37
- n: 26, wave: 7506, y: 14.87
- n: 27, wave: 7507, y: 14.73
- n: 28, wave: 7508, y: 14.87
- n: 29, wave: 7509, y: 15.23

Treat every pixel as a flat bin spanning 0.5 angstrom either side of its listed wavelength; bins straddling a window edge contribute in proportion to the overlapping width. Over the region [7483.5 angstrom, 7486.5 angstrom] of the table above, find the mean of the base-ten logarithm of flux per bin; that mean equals 1.1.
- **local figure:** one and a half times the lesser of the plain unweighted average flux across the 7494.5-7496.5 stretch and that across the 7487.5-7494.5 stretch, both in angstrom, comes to 39.3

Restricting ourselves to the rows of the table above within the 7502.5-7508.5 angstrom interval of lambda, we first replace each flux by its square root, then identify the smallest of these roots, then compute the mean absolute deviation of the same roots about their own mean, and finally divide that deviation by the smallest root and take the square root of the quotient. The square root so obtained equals 0.20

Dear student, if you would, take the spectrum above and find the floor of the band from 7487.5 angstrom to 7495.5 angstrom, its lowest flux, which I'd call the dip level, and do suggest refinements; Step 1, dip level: 15.83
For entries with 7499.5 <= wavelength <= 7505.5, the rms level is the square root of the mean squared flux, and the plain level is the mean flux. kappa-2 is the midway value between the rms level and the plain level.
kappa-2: 23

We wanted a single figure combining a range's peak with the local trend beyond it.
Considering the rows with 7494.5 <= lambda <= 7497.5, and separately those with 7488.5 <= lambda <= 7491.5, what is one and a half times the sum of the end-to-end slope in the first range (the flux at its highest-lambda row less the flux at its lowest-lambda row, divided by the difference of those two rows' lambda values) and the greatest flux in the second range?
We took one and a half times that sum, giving 37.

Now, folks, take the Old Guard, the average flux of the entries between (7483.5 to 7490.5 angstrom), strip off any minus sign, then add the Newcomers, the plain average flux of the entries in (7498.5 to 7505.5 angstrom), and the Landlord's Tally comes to 41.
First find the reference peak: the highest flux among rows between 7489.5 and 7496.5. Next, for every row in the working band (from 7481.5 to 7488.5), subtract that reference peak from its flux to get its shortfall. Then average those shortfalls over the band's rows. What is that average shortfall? -36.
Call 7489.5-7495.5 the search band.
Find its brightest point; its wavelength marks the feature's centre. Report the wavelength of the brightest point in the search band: 7495 angstrom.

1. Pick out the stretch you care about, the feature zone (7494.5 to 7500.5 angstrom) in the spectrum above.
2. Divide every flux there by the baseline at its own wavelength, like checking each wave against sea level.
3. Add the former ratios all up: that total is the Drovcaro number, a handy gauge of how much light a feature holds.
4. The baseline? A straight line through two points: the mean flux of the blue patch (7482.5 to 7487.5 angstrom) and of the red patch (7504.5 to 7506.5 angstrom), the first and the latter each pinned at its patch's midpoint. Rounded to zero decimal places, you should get 18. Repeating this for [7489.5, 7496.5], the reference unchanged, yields 17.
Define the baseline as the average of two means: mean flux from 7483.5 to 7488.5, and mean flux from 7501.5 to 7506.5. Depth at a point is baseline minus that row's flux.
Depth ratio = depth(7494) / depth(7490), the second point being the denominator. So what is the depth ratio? 6.6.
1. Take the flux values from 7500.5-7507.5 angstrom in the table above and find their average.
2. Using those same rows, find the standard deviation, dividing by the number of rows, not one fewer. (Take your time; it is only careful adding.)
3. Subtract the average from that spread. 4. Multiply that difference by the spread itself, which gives -62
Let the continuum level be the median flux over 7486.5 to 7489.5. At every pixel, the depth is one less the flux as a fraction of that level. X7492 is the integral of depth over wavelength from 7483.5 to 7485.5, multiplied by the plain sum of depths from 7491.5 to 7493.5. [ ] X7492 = -0.60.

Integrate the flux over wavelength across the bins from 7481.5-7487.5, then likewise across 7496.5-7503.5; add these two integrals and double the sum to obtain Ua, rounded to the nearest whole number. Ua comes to 651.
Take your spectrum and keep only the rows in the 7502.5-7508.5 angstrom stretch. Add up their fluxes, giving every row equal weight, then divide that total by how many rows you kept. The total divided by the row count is 15.9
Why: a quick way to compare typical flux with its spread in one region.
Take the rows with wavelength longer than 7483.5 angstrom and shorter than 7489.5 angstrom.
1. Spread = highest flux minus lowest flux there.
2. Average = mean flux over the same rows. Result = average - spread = 11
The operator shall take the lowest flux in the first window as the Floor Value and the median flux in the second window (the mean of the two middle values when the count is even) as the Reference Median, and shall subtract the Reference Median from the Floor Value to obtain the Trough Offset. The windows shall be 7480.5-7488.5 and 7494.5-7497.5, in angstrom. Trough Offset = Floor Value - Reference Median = -37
